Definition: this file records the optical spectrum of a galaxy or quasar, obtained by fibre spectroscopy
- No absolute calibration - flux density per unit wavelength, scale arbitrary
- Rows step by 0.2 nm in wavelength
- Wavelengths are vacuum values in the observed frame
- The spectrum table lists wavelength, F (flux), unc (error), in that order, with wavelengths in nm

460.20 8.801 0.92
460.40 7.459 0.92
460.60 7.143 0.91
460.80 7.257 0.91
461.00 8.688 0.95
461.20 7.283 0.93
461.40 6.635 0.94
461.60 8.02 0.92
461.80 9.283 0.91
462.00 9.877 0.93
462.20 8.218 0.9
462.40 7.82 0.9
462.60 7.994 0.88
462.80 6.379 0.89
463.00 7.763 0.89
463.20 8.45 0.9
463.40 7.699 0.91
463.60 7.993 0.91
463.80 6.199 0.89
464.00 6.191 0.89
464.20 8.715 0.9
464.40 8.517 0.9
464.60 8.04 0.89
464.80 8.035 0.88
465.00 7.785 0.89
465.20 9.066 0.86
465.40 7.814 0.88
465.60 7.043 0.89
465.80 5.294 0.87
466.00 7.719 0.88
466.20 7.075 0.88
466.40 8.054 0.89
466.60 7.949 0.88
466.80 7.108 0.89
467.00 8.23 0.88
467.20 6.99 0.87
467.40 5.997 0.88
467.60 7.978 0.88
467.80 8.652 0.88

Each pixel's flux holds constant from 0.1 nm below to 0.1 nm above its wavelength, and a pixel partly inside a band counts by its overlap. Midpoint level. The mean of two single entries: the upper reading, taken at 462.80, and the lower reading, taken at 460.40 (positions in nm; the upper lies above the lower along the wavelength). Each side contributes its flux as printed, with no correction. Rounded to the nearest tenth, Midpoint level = 6.9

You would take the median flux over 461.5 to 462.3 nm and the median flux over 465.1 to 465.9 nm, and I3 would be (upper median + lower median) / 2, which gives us 8.09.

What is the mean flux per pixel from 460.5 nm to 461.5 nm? 7.40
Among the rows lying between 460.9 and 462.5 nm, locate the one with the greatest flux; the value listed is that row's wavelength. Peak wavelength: 462.00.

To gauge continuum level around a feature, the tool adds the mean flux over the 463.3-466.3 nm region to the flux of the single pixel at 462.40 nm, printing 15.4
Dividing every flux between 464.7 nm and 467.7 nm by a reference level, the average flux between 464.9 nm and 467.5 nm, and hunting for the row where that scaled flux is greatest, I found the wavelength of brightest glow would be 465.20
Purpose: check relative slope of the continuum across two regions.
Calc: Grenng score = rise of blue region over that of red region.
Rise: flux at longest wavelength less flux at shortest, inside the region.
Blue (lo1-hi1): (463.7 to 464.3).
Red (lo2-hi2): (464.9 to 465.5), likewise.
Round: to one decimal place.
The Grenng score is 86.8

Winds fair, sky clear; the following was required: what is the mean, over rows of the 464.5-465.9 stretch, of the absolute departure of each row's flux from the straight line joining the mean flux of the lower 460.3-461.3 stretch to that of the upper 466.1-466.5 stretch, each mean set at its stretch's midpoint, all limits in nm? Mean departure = 0.82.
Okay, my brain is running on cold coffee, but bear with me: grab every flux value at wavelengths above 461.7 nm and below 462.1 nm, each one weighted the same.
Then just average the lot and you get 9.58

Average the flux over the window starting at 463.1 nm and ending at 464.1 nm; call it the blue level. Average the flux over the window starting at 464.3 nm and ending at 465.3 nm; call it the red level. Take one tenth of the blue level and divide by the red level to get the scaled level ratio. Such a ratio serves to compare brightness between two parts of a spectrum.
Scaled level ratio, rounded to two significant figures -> 0.088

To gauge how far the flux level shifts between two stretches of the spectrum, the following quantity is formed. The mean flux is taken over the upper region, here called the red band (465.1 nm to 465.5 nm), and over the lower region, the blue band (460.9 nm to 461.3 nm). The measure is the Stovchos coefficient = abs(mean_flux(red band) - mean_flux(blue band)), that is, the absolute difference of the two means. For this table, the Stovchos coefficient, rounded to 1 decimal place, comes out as 0.5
